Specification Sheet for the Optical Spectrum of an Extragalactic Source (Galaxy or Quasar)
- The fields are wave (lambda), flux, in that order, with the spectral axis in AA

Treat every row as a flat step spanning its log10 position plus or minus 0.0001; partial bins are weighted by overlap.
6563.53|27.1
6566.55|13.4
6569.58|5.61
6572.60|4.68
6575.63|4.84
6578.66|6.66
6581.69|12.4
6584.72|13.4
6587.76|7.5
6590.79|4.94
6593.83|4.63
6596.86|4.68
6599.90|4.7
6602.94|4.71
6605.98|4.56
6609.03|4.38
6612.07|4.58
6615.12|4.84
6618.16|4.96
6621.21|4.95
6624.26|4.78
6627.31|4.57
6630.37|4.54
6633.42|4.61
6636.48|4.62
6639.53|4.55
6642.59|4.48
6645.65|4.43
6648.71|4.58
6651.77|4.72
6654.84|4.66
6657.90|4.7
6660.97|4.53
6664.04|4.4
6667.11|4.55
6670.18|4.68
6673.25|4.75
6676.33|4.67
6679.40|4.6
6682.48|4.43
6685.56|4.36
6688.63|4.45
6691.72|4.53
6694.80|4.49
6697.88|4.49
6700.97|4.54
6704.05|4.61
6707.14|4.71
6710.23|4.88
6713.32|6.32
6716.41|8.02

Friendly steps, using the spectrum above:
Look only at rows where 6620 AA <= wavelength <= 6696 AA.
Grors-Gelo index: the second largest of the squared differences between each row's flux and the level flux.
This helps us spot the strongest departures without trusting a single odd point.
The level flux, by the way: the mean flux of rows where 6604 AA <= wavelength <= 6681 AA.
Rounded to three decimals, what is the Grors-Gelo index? 0.072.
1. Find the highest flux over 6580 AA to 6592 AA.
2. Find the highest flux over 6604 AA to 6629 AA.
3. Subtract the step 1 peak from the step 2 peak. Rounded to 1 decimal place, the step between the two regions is -8.4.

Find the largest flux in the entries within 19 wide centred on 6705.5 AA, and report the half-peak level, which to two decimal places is 3.16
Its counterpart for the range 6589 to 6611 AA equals 2.47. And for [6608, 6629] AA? 2.48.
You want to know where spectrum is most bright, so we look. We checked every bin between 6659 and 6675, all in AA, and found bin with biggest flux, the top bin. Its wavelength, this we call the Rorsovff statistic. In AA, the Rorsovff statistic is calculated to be 6673.25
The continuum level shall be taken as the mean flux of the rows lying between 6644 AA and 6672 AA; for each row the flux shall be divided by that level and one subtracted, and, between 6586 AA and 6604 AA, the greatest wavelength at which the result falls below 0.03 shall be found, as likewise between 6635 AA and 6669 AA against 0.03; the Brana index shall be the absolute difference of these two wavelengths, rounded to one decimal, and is 64.2 AA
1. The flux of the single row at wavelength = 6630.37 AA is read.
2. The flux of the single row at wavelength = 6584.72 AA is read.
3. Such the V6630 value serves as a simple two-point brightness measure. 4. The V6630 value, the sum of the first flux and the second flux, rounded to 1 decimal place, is 17.9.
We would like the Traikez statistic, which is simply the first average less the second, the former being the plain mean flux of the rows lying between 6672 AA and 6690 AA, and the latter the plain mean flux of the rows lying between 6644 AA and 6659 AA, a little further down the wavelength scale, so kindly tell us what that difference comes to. -0.07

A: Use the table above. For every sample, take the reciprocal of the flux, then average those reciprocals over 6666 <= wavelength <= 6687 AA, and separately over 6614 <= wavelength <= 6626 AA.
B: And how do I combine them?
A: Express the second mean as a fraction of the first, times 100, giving 94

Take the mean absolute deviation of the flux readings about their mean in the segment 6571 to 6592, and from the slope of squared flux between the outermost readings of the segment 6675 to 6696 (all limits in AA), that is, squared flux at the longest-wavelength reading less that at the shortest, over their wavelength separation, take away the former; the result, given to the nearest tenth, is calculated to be -3.0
